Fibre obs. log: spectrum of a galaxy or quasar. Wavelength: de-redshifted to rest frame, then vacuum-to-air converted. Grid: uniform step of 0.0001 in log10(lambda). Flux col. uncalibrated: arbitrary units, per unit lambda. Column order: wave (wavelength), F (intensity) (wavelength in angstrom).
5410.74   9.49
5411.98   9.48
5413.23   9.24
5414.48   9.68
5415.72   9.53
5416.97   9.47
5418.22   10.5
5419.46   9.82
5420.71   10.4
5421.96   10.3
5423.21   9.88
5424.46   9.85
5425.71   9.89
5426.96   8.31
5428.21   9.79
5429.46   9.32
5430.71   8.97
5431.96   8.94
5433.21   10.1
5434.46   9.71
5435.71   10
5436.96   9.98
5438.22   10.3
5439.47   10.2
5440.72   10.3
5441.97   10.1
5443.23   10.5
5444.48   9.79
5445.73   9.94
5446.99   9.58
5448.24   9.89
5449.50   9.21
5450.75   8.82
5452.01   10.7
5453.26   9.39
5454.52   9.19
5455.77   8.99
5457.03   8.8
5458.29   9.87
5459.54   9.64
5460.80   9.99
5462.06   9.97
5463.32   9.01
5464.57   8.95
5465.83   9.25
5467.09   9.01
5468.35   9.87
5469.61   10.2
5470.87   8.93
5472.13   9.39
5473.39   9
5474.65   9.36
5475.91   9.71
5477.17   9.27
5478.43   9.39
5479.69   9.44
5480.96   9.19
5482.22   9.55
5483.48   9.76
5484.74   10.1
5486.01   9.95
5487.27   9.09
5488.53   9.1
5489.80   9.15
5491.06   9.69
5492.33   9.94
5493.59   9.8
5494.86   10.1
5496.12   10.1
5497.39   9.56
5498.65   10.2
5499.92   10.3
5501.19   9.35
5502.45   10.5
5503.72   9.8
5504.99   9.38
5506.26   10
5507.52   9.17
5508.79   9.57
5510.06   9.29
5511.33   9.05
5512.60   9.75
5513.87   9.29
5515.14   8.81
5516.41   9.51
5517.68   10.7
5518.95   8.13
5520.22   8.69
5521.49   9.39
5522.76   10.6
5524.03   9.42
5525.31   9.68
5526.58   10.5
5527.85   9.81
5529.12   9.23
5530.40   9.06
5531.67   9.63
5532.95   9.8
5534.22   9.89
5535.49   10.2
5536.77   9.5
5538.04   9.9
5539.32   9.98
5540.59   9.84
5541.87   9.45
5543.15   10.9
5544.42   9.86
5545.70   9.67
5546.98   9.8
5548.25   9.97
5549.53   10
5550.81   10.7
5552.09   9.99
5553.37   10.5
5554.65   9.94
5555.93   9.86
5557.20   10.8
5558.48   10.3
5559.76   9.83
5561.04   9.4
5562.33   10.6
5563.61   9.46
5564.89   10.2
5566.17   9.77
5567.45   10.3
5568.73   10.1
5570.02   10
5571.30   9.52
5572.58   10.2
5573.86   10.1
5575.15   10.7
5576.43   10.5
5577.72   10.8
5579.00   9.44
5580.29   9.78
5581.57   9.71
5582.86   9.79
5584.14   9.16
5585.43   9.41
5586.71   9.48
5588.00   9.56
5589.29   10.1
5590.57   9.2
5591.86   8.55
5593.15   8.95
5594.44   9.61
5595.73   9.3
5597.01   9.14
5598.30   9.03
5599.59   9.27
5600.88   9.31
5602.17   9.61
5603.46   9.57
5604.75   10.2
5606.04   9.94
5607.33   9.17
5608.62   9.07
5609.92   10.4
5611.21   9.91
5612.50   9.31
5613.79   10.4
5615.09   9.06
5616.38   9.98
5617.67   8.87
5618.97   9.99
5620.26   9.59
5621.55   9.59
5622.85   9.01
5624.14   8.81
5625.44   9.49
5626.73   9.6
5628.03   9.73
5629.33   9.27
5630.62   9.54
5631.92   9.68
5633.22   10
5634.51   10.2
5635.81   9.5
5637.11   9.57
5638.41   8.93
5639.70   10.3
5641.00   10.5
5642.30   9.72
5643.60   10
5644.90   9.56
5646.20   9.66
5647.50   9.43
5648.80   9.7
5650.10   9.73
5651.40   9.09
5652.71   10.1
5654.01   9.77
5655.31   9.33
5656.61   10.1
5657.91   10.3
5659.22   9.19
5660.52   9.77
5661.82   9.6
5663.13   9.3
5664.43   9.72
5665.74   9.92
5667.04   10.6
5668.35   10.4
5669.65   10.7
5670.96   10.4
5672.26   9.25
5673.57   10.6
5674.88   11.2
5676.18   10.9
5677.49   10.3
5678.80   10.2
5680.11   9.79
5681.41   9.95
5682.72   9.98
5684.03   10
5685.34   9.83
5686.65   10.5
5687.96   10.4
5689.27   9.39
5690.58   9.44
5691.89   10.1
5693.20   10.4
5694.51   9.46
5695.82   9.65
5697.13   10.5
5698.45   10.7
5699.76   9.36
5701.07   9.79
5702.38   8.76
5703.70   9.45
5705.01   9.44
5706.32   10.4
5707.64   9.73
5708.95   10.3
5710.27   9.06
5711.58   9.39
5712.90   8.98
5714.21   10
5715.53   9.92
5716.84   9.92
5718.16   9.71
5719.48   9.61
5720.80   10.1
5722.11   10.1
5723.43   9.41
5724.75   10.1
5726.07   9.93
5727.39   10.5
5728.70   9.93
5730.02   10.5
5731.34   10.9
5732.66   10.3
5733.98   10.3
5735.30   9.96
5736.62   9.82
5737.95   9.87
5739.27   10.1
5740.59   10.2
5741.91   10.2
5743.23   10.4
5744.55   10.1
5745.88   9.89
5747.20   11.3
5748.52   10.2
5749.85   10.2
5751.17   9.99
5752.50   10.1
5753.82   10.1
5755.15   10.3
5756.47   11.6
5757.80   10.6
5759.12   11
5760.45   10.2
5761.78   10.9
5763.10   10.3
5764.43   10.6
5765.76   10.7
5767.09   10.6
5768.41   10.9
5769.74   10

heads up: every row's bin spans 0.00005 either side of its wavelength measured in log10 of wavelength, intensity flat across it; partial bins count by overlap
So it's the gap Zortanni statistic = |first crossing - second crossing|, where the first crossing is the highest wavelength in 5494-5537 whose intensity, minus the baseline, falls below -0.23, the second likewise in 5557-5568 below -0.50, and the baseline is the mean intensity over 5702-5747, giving 24.3 angstrom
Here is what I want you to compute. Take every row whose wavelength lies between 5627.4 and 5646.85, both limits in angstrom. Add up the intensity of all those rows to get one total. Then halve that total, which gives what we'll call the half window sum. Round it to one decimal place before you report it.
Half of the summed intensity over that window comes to 73.1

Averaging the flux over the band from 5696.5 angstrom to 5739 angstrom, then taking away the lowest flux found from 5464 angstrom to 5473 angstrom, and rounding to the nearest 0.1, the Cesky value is 1.0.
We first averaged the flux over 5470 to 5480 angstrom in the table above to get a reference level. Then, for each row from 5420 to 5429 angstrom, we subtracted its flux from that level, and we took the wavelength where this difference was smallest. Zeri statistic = 5420.71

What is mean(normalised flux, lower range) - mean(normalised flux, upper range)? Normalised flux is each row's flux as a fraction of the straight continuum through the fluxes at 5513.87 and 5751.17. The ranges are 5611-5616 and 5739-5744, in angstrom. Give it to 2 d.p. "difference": -0.02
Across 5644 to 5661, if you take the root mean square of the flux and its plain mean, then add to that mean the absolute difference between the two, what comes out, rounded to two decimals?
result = 9.68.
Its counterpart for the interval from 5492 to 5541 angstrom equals 9.69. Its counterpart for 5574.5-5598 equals 9.64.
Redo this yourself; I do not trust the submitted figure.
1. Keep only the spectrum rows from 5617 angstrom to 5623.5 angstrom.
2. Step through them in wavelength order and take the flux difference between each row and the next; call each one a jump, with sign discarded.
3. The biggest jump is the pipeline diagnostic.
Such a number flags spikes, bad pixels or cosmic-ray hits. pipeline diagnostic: 1.1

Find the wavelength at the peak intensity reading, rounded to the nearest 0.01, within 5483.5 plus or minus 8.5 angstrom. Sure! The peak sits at 5484.74 angstrom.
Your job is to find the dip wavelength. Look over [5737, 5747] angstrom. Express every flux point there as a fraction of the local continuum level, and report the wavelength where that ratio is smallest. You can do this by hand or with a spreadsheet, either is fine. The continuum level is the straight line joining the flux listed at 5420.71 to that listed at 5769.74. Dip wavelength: 5737.95 angstrom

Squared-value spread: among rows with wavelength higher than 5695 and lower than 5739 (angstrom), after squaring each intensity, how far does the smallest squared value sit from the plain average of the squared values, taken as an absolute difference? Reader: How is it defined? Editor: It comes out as 21.3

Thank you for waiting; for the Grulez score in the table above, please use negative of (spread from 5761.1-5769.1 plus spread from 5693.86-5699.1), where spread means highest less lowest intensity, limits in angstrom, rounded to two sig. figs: -1.8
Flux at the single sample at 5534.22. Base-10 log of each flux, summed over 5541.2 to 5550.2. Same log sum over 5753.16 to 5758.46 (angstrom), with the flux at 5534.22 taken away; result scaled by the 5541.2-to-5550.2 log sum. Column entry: -0.83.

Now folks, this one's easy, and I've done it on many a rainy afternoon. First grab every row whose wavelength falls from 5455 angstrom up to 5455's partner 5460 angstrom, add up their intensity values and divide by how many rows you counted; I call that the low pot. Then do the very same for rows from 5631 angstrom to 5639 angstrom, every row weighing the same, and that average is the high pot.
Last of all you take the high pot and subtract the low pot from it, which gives 0.3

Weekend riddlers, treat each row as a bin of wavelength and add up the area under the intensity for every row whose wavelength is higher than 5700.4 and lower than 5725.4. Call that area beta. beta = 242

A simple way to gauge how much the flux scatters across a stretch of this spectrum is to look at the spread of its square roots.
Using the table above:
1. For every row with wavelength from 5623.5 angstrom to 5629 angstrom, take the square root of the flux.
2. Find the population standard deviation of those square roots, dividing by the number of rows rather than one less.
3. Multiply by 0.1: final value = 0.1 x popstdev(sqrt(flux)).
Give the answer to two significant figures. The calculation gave 0.0058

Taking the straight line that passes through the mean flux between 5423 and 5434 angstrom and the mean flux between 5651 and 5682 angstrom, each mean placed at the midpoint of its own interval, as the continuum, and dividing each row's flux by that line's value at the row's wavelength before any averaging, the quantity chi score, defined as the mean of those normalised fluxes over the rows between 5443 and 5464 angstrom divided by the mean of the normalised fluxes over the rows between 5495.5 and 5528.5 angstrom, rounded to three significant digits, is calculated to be 1.01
